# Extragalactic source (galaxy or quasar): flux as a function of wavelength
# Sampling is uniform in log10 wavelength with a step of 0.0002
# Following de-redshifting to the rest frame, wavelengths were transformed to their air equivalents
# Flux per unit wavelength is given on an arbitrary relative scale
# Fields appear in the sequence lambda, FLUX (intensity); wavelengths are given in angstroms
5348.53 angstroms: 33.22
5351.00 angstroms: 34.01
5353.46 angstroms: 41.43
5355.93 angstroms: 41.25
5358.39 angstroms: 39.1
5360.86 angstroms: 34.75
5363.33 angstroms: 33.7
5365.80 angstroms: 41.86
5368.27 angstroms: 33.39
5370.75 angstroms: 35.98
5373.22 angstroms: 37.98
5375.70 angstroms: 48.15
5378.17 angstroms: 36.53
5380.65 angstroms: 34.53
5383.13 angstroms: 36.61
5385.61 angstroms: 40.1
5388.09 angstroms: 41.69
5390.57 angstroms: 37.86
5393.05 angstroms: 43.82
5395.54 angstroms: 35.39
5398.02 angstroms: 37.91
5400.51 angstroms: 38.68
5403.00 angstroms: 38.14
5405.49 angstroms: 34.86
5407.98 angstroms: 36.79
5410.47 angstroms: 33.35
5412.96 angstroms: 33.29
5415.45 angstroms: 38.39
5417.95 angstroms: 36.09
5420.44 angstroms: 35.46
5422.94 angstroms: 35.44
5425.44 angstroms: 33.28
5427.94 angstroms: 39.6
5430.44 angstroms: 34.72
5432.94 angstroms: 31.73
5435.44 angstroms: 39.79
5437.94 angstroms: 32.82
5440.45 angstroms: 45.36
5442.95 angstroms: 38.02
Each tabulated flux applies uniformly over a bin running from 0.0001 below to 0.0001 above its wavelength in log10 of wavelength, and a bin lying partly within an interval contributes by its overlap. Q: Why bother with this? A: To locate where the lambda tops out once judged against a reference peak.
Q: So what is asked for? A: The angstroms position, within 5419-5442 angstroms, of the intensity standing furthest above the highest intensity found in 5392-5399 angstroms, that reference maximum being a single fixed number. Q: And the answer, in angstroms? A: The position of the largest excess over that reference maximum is 5440.45 angstroms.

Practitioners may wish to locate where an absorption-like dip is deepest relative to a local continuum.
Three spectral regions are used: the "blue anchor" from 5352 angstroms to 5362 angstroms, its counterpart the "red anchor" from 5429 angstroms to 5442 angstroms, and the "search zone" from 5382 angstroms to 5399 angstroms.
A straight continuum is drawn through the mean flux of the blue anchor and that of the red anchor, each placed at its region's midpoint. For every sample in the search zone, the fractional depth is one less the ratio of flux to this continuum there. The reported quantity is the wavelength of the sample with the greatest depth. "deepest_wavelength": 5395.54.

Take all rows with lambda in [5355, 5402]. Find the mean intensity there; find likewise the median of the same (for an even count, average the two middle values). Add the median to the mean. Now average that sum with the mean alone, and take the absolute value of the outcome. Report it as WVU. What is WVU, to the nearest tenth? 57.3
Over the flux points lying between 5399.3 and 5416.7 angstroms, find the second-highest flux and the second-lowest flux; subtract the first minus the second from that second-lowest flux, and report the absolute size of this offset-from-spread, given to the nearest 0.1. 28.3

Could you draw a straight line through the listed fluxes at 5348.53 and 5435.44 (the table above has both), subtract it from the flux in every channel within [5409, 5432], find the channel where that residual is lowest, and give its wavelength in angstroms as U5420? 5425.44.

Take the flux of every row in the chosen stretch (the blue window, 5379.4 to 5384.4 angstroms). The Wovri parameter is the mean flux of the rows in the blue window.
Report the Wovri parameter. 35.6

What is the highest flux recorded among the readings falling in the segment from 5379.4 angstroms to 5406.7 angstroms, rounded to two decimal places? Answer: 43.82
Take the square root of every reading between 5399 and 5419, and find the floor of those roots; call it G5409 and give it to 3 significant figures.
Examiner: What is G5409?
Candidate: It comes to 5.77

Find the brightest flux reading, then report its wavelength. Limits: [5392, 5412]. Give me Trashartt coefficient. 5393.05 angstroms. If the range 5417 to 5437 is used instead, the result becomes 5435.44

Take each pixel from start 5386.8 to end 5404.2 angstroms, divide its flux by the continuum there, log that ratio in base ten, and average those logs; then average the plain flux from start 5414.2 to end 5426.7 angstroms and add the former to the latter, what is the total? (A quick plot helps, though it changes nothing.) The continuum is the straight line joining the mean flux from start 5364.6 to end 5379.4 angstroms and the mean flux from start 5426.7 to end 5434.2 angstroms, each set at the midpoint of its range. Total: 35.7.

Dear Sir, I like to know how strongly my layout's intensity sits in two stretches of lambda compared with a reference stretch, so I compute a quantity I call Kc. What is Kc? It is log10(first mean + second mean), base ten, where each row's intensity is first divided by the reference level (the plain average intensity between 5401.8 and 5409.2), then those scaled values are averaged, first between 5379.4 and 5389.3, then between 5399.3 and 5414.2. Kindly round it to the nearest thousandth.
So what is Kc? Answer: 0.306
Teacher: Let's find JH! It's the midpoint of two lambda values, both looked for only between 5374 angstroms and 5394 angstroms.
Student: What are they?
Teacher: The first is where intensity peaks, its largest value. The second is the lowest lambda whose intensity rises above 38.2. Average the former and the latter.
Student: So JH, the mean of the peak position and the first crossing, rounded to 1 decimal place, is 5375.7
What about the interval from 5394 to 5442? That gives 5420.5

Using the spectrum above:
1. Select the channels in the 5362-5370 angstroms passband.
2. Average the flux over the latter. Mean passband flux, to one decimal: 36.3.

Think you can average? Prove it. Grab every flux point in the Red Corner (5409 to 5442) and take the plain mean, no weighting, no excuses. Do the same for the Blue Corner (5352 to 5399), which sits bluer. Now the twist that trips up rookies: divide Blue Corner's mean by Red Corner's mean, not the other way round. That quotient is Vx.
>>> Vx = 1.07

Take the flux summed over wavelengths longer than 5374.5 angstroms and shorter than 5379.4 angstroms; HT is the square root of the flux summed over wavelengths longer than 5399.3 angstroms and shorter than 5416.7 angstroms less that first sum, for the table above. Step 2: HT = 13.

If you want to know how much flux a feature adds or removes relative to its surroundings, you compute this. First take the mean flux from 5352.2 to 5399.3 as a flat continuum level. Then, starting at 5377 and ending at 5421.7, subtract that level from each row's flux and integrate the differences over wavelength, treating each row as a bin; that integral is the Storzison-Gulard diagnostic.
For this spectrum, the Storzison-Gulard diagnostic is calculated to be -60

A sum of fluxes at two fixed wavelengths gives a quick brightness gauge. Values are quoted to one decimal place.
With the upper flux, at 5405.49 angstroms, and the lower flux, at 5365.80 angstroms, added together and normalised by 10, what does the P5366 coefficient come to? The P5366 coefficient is 7.7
